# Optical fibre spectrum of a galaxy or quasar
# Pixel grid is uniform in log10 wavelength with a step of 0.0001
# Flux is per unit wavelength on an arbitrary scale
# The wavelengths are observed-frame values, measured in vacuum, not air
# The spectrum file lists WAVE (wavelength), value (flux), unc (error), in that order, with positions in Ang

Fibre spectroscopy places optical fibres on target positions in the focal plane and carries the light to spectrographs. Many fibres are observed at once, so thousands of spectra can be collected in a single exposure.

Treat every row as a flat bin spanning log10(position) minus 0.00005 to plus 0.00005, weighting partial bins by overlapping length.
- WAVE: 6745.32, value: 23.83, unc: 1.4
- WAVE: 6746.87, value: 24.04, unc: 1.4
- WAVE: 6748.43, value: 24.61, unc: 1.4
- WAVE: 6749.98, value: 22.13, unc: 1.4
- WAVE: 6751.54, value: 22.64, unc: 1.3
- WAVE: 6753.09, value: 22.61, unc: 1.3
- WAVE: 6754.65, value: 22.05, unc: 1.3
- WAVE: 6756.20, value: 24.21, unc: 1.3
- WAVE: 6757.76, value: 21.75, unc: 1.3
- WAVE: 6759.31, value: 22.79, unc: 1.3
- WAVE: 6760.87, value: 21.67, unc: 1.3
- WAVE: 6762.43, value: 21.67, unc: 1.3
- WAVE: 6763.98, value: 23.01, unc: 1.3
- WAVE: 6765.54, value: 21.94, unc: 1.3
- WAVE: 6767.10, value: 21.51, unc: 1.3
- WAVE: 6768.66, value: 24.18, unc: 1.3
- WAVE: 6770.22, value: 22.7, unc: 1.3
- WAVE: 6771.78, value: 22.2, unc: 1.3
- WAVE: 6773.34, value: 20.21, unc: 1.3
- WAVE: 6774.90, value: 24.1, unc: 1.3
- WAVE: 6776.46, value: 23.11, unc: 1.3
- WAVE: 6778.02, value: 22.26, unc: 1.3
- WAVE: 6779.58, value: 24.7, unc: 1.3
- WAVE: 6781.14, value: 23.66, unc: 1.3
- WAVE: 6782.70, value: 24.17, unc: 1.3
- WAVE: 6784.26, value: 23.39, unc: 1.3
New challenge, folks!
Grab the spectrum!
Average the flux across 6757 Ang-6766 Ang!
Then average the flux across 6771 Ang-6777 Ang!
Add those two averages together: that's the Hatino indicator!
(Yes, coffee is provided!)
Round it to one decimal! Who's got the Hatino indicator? 44.5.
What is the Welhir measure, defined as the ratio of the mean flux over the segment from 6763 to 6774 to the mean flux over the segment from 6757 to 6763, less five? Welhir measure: -3.99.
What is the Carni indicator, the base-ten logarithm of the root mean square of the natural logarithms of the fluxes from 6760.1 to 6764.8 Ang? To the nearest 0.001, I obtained 0.491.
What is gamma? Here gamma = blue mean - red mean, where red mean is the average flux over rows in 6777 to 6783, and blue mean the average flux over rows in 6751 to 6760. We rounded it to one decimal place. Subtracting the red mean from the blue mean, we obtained -1.0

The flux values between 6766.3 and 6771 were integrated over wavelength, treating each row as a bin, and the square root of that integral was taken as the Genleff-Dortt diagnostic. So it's 10.3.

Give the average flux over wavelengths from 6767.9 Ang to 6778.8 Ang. 22.7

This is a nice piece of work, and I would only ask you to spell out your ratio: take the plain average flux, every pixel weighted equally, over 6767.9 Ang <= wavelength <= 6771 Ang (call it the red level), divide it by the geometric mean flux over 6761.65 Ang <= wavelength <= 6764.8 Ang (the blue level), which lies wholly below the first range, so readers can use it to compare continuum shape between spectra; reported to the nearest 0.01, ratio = 1.05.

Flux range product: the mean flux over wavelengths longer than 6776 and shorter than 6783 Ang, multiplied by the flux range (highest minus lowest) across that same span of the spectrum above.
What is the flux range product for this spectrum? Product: 57.5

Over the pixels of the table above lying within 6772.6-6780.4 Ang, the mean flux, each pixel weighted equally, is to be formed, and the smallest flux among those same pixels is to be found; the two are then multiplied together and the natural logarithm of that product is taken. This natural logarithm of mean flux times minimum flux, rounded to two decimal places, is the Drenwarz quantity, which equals 6.14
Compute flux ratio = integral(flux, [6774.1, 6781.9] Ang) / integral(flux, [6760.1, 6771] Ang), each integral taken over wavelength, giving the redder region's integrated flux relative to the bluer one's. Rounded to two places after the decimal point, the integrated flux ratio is 0.75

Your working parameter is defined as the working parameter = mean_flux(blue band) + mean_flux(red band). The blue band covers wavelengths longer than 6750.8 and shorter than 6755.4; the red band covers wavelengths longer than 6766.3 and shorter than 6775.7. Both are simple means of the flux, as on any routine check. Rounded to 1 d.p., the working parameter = 44.9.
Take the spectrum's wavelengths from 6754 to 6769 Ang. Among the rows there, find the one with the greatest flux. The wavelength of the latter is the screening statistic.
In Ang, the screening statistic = 6756.20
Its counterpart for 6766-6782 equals 6779.58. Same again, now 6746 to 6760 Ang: 6748.43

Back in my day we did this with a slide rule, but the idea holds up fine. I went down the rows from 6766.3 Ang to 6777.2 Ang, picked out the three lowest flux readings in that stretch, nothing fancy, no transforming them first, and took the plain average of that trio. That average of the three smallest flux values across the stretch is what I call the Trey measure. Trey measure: 21.3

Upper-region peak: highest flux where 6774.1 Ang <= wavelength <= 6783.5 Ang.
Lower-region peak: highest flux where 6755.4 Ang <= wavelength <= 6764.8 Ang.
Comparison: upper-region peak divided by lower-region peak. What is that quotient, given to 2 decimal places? 1.02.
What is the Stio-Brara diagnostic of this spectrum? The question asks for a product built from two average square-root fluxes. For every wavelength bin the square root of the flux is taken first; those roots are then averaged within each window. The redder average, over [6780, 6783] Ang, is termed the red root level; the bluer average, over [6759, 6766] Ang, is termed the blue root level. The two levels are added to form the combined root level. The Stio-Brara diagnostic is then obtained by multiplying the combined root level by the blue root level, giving 45.3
